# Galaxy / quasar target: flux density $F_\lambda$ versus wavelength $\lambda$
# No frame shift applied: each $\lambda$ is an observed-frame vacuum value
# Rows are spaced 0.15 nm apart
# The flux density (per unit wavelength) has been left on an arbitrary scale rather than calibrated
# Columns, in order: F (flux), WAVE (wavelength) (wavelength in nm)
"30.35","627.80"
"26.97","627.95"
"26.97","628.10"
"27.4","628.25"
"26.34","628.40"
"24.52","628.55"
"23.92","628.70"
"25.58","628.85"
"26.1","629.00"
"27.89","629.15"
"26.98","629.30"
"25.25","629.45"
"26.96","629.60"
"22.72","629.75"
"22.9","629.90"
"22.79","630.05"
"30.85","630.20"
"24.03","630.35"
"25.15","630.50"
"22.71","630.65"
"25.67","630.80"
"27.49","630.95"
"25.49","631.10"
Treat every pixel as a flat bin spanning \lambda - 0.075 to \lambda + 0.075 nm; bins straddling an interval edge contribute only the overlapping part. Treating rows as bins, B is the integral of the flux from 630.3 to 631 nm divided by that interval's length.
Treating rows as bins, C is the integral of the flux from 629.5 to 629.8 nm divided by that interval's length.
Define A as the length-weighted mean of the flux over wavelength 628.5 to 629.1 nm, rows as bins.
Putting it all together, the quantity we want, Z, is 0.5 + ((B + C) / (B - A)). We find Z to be -233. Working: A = 25.2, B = 25.0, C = 25.1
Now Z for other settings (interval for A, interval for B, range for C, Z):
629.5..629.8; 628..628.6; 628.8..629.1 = 39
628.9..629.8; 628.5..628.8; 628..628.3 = -29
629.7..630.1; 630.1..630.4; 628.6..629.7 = 12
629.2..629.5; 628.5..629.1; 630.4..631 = -43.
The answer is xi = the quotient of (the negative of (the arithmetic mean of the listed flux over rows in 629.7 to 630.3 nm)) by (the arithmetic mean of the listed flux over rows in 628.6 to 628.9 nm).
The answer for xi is -1.00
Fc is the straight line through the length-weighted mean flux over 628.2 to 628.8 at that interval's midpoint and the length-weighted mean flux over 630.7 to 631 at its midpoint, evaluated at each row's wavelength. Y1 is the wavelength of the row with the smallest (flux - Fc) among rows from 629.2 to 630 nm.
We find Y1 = 629.75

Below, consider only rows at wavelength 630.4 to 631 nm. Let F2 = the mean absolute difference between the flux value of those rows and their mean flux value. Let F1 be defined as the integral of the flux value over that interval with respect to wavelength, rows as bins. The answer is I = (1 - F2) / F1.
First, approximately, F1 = 15.1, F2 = 1.3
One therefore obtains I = -0.022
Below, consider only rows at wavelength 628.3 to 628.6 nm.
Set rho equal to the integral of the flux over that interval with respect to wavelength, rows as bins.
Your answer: 7.70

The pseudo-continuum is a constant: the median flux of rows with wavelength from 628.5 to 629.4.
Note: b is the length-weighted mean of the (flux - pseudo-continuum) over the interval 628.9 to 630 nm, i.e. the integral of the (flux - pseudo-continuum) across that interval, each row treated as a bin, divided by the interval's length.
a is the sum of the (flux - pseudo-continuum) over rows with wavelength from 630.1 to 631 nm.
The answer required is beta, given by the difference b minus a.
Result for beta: -1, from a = 1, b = -0.4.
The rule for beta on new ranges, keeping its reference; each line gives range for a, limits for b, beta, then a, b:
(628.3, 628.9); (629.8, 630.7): 2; -3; -1.1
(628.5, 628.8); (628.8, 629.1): 3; -3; 0.2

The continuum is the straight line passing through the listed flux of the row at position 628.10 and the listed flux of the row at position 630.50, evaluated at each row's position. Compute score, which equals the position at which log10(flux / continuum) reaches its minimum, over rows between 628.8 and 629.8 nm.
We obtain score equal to 629.75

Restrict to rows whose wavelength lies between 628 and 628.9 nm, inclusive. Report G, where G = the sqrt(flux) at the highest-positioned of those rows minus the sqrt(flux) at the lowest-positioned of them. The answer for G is -0.14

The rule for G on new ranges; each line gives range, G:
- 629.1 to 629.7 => -0.09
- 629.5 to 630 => -0.41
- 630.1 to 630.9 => -0.49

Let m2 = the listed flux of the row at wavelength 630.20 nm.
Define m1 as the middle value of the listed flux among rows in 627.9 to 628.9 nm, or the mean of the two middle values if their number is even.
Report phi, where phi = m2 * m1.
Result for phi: 813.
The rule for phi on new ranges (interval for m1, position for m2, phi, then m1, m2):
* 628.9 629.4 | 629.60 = 727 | 27.0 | 26.96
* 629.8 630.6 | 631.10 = 613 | 24.0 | 25.49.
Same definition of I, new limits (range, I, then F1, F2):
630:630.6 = -0.102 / 15.4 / 2.6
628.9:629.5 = 0.008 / 15.9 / 0.9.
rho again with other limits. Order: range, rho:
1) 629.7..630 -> 6.84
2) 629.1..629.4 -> 8.16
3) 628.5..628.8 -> 7.29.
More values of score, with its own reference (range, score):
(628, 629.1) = 628.70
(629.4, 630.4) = 629.75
